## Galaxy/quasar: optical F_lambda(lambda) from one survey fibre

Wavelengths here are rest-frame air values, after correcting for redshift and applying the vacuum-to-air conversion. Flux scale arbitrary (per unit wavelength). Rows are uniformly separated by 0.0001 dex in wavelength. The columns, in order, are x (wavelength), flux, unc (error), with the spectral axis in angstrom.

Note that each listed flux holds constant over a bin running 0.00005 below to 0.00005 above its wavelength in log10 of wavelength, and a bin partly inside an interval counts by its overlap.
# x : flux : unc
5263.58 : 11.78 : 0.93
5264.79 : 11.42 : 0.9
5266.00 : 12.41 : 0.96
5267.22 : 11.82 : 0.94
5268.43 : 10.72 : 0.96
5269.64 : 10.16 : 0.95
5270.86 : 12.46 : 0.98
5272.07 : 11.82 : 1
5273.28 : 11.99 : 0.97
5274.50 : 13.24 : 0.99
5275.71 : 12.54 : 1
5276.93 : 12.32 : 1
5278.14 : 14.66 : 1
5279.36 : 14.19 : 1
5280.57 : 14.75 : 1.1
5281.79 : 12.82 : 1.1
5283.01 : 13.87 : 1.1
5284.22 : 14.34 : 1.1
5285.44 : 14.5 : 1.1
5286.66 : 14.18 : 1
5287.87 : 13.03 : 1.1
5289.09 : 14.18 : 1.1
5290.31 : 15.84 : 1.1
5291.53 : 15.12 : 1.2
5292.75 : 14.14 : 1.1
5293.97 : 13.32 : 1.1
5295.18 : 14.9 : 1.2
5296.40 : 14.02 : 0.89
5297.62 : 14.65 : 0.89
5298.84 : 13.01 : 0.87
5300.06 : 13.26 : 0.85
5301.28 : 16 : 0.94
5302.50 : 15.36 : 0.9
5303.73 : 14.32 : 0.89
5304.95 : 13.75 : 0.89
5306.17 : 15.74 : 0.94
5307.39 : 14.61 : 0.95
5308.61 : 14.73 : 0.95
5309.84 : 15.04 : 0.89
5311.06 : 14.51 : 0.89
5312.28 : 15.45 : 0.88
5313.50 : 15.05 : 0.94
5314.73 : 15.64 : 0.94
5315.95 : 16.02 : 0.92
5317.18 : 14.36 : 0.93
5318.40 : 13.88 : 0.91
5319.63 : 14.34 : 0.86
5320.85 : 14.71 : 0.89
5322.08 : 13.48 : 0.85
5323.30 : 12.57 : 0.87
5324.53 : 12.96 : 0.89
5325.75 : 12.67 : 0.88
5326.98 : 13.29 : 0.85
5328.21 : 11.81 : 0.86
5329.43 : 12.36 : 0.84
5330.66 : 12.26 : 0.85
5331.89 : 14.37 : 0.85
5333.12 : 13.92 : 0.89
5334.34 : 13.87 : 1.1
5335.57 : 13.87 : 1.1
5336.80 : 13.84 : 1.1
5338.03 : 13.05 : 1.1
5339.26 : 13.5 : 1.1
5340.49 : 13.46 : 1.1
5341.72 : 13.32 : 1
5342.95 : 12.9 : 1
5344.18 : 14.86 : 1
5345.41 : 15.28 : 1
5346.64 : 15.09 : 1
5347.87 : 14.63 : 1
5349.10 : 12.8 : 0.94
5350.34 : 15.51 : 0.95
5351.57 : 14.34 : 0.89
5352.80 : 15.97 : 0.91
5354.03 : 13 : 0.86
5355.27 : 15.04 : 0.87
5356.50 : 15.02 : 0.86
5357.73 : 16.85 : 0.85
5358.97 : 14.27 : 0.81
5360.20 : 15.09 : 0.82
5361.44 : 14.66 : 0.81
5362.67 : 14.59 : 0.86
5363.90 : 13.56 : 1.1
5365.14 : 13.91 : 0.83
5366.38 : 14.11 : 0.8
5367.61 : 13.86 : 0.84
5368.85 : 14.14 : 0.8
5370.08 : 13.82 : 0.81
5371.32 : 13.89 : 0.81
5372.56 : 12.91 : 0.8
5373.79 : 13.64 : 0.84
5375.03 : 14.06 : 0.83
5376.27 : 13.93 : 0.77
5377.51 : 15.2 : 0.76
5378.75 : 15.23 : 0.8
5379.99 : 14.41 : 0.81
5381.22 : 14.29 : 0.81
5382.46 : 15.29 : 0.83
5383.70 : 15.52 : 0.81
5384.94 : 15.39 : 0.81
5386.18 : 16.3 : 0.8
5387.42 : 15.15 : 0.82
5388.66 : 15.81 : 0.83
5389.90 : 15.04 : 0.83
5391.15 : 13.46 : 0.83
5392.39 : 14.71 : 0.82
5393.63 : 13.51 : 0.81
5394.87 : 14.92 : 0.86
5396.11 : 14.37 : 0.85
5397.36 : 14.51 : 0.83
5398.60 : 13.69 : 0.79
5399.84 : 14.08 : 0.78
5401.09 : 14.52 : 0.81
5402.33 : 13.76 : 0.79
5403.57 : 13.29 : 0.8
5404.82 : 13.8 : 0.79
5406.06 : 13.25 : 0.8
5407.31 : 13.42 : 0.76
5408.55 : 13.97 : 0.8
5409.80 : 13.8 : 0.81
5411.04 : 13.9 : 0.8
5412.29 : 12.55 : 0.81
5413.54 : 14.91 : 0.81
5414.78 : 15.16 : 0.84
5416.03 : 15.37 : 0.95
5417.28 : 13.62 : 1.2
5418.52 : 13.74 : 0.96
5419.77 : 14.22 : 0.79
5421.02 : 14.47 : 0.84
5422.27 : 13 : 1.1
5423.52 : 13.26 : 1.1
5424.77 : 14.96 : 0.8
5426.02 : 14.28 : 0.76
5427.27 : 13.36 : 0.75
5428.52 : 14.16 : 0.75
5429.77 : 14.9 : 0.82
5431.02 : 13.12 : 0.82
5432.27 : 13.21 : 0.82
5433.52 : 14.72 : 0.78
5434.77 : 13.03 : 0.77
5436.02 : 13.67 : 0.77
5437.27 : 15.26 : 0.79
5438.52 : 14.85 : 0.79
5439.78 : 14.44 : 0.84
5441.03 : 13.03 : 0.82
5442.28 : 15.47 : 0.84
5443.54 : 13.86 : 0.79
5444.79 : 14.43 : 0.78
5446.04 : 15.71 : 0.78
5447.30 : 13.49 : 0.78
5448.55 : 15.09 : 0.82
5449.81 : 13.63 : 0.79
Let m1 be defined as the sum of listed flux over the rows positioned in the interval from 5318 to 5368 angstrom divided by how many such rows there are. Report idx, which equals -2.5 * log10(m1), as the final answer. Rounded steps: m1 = 14.0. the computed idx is -2.863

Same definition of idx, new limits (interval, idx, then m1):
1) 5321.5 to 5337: -2.799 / 13.2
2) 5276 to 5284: -2.847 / 13.8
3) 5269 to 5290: -2.805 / 13.2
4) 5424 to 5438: -2.870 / 14.1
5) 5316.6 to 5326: -2.836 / 13.6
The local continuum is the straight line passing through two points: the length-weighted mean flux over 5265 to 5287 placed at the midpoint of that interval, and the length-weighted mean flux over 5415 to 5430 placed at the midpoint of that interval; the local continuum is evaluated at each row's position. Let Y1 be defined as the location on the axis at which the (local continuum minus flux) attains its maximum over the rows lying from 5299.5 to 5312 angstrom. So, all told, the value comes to 5300.06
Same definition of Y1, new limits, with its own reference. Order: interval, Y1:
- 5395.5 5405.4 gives 5403.57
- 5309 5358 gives 5328.21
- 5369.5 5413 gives 5412.29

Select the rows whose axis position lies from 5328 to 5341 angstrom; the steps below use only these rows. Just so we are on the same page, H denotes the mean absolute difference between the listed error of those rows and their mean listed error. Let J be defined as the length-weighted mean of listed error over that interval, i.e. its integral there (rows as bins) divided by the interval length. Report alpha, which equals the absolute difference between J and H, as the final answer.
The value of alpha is 0.873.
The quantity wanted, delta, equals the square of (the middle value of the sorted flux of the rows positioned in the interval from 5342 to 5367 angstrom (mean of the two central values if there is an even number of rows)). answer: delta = 214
